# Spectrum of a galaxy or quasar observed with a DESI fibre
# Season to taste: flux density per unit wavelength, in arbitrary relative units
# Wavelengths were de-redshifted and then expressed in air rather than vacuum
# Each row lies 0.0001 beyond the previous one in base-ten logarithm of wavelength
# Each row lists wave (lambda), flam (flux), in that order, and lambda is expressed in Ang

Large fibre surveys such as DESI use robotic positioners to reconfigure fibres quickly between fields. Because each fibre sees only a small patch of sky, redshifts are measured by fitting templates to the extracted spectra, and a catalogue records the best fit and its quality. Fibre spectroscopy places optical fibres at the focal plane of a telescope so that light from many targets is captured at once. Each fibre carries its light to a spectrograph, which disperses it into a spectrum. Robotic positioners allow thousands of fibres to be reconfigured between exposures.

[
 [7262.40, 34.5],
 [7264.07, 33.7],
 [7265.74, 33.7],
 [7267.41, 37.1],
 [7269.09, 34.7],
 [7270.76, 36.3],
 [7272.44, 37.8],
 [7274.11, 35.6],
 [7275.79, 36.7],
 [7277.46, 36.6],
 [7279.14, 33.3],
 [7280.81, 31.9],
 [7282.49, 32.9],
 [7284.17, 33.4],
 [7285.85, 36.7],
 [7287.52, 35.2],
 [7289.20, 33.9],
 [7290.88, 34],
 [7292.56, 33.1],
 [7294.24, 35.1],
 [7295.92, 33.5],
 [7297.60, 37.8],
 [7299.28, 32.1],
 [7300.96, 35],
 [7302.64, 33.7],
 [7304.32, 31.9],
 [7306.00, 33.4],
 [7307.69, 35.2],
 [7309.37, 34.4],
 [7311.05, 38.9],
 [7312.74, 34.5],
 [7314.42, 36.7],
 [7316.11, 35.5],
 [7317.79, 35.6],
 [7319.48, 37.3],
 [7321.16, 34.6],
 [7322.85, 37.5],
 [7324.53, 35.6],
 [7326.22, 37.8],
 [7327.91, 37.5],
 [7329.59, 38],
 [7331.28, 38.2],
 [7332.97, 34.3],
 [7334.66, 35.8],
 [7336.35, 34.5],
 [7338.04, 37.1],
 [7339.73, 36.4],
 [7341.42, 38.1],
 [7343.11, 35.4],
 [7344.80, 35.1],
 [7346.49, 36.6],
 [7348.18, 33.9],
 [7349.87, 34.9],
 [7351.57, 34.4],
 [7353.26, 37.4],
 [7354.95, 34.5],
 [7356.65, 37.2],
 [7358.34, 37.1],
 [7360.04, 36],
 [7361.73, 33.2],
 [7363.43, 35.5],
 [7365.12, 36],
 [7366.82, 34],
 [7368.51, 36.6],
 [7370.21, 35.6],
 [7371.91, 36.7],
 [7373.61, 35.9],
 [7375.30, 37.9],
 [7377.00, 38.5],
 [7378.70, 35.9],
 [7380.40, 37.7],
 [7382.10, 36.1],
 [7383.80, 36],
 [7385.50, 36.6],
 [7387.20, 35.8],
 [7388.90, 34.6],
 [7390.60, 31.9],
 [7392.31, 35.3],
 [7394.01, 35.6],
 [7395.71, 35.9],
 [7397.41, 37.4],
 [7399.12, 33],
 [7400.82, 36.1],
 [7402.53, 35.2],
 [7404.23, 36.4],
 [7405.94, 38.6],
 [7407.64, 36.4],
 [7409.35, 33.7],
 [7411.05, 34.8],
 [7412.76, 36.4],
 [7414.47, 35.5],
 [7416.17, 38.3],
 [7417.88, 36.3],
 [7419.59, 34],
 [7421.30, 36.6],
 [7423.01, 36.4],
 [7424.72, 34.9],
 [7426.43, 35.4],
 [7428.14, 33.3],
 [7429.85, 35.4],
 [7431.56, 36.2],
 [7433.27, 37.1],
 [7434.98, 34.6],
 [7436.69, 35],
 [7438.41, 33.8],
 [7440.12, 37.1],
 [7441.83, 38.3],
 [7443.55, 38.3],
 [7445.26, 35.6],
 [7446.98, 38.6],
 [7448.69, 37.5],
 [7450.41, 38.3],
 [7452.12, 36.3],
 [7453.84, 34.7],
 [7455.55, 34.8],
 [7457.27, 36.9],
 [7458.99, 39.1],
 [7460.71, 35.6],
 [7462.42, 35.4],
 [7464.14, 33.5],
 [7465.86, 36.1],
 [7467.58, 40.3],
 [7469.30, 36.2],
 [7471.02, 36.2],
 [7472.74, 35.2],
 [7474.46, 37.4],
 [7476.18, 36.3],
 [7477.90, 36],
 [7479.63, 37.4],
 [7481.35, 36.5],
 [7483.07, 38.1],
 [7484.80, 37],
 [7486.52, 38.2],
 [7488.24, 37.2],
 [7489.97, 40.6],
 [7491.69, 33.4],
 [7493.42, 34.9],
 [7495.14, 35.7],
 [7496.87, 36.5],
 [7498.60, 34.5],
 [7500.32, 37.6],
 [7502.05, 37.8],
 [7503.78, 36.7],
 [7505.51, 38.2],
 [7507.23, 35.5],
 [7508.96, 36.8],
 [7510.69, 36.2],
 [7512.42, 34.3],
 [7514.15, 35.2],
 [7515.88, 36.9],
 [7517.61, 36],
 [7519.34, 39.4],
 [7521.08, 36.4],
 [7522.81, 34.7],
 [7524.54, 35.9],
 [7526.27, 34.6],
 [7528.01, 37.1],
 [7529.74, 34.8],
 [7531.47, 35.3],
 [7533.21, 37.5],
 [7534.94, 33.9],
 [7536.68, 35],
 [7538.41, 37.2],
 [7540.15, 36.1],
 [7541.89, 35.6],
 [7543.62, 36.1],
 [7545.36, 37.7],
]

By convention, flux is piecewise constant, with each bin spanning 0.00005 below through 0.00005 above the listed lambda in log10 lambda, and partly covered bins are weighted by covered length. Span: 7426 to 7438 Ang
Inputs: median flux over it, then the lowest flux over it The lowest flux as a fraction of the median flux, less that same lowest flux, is -32.4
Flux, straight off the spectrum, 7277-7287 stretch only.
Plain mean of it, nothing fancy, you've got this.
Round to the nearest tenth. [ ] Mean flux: 34.1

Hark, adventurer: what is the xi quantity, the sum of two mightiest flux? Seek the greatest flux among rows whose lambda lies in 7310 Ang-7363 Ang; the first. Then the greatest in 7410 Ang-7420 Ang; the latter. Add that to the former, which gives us 77.2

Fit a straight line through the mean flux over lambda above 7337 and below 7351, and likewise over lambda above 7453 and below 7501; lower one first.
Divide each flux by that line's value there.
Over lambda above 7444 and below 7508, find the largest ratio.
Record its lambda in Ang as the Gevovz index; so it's 7489.97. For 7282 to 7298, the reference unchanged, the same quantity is 7297.60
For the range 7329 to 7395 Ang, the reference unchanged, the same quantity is 7377.00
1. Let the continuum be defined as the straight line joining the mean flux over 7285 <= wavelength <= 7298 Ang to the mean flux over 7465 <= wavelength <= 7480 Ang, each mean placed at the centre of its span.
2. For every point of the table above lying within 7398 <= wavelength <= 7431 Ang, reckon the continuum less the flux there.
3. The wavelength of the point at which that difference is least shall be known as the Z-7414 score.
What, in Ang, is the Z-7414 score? 7405.94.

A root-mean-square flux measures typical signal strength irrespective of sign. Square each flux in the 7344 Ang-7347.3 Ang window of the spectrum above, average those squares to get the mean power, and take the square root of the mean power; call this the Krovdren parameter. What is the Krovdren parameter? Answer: 35.9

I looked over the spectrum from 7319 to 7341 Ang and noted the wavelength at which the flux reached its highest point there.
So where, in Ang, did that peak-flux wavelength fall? 7331.28 Ang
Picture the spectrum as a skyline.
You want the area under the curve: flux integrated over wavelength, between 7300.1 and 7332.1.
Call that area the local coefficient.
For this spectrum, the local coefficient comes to 1148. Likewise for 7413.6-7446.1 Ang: 1167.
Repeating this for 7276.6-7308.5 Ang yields 1089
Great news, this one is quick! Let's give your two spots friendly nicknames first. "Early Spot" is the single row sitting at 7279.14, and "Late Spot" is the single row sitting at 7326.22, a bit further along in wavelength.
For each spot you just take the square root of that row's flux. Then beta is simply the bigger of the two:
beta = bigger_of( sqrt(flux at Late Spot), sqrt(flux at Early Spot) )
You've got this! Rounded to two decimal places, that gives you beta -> 6.15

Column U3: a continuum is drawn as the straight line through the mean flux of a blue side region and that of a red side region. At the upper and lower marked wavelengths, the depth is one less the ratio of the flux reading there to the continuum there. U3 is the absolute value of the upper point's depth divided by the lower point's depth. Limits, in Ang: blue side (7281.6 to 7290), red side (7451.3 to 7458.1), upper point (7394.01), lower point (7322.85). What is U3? 0.1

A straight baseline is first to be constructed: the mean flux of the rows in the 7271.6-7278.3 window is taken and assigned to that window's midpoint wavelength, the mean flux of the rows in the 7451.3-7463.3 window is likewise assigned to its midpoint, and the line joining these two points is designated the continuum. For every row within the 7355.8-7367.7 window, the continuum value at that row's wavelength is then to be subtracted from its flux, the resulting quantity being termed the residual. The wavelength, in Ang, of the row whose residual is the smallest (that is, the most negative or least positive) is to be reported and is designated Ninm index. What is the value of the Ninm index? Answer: 7361.73 Ang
